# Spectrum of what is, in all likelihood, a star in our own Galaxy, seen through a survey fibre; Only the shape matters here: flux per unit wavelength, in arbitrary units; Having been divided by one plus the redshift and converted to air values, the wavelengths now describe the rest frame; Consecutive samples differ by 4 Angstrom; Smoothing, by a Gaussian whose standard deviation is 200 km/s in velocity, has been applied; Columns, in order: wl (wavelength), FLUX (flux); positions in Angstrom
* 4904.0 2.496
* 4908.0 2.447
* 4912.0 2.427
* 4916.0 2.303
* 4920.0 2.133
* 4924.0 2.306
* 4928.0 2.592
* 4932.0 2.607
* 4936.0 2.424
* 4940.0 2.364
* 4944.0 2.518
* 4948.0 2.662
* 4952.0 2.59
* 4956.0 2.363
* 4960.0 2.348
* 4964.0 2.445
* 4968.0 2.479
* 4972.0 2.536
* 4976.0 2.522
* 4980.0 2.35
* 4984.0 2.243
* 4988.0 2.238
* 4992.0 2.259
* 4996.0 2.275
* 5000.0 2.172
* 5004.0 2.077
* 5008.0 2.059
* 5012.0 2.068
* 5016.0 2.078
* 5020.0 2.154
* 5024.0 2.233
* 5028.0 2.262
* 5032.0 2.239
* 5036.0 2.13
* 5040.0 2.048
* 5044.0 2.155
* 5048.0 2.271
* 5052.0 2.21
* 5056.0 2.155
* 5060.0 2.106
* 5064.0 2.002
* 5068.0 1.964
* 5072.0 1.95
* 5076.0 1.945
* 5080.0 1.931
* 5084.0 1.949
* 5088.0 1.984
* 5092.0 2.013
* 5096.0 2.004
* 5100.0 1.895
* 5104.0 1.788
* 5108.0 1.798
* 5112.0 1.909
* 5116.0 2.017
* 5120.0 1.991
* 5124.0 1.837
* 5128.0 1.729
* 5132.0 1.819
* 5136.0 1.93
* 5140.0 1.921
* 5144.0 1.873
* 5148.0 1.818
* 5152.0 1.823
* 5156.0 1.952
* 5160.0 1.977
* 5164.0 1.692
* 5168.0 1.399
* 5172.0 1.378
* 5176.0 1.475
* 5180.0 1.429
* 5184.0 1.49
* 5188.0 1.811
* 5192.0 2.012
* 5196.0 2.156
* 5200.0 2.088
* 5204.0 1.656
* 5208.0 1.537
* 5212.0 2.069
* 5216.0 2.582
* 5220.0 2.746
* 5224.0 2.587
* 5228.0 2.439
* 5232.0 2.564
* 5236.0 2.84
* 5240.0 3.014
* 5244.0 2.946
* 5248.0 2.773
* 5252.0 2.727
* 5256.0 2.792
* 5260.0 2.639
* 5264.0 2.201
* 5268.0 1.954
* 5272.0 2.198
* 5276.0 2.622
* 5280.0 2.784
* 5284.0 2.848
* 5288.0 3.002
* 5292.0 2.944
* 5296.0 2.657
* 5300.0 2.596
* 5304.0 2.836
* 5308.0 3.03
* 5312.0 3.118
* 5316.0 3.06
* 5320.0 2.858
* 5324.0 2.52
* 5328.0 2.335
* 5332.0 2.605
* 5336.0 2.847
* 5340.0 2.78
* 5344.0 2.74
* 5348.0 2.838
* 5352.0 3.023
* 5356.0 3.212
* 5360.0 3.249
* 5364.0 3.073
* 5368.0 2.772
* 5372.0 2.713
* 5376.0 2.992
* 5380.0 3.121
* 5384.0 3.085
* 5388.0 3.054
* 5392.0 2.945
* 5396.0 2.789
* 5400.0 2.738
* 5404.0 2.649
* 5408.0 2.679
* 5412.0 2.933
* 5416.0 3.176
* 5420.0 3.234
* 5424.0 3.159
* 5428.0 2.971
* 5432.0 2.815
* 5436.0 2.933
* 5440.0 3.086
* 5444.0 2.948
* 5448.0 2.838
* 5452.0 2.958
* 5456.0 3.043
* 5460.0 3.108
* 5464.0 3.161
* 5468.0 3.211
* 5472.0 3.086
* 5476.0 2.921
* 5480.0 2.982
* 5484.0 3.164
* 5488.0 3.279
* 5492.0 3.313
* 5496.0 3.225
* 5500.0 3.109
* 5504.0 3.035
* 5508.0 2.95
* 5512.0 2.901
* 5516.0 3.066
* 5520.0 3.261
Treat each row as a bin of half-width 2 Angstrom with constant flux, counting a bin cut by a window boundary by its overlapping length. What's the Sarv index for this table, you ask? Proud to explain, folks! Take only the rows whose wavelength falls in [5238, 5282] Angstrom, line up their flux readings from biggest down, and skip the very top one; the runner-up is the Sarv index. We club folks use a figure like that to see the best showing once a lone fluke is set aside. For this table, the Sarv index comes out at 2.946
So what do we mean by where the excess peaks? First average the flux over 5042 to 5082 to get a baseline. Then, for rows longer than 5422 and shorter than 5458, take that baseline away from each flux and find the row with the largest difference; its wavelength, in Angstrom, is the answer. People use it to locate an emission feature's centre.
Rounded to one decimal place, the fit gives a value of 5424.0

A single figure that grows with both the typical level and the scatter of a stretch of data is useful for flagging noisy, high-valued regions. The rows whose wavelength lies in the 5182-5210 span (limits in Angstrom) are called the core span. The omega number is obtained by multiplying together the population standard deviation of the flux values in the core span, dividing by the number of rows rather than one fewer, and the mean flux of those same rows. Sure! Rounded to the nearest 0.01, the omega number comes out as 0.46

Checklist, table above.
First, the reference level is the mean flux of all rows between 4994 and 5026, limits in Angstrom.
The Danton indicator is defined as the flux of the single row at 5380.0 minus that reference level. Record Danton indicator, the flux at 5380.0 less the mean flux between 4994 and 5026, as 1.0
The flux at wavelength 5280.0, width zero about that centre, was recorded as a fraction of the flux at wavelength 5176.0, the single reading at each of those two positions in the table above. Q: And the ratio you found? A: 1.89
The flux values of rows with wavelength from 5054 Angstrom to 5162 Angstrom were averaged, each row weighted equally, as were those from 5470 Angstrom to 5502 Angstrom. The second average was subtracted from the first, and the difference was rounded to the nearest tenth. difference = -1.2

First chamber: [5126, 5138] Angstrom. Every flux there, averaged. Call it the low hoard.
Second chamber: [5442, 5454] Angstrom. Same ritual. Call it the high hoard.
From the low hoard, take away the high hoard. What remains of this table -1.1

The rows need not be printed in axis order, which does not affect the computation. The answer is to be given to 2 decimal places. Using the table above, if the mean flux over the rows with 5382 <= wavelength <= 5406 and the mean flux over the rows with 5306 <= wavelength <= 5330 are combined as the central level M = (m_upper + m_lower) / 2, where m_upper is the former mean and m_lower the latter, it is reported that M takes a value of 2.85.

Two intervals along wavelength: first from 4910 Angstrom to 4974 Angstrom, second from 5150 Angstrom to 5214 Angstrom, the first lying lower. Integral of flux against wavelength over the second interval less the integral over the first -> -45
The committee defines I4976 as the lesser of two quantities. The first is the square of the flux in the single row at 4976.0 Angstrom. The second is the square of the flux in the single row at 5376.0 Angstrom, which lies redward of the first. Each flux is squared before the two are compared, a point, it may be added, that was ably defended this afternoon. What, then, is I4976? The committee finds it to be 6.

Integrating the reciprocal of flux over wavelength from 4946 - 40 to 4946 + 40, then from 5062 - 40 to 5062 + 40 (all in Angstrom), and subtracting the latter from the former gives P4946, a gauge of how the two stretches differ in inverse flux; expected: -6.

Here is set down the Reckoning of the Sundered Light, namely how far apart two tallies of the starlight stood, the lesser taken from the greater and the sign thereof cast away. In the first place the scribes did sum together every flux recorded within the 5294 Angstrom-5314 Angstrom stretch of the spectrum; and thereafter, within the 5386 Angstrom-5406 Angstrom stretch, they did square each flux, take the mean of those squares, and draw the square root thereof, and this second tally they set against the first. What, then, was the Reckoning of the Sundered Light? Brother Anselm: 11.4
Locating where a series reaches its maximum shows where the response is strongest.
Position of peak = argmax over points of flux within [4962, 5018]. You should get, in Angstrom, 4972.0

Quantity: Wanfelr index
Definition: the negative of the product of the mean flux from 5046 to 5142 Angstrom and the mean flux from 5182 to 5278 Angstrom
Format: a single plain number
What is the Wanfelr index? -4.6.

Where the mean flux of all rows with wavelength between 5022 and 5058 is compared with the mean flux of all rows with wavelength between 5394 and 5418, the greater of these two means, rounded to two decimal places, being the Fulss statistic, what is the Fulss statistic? 2.83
